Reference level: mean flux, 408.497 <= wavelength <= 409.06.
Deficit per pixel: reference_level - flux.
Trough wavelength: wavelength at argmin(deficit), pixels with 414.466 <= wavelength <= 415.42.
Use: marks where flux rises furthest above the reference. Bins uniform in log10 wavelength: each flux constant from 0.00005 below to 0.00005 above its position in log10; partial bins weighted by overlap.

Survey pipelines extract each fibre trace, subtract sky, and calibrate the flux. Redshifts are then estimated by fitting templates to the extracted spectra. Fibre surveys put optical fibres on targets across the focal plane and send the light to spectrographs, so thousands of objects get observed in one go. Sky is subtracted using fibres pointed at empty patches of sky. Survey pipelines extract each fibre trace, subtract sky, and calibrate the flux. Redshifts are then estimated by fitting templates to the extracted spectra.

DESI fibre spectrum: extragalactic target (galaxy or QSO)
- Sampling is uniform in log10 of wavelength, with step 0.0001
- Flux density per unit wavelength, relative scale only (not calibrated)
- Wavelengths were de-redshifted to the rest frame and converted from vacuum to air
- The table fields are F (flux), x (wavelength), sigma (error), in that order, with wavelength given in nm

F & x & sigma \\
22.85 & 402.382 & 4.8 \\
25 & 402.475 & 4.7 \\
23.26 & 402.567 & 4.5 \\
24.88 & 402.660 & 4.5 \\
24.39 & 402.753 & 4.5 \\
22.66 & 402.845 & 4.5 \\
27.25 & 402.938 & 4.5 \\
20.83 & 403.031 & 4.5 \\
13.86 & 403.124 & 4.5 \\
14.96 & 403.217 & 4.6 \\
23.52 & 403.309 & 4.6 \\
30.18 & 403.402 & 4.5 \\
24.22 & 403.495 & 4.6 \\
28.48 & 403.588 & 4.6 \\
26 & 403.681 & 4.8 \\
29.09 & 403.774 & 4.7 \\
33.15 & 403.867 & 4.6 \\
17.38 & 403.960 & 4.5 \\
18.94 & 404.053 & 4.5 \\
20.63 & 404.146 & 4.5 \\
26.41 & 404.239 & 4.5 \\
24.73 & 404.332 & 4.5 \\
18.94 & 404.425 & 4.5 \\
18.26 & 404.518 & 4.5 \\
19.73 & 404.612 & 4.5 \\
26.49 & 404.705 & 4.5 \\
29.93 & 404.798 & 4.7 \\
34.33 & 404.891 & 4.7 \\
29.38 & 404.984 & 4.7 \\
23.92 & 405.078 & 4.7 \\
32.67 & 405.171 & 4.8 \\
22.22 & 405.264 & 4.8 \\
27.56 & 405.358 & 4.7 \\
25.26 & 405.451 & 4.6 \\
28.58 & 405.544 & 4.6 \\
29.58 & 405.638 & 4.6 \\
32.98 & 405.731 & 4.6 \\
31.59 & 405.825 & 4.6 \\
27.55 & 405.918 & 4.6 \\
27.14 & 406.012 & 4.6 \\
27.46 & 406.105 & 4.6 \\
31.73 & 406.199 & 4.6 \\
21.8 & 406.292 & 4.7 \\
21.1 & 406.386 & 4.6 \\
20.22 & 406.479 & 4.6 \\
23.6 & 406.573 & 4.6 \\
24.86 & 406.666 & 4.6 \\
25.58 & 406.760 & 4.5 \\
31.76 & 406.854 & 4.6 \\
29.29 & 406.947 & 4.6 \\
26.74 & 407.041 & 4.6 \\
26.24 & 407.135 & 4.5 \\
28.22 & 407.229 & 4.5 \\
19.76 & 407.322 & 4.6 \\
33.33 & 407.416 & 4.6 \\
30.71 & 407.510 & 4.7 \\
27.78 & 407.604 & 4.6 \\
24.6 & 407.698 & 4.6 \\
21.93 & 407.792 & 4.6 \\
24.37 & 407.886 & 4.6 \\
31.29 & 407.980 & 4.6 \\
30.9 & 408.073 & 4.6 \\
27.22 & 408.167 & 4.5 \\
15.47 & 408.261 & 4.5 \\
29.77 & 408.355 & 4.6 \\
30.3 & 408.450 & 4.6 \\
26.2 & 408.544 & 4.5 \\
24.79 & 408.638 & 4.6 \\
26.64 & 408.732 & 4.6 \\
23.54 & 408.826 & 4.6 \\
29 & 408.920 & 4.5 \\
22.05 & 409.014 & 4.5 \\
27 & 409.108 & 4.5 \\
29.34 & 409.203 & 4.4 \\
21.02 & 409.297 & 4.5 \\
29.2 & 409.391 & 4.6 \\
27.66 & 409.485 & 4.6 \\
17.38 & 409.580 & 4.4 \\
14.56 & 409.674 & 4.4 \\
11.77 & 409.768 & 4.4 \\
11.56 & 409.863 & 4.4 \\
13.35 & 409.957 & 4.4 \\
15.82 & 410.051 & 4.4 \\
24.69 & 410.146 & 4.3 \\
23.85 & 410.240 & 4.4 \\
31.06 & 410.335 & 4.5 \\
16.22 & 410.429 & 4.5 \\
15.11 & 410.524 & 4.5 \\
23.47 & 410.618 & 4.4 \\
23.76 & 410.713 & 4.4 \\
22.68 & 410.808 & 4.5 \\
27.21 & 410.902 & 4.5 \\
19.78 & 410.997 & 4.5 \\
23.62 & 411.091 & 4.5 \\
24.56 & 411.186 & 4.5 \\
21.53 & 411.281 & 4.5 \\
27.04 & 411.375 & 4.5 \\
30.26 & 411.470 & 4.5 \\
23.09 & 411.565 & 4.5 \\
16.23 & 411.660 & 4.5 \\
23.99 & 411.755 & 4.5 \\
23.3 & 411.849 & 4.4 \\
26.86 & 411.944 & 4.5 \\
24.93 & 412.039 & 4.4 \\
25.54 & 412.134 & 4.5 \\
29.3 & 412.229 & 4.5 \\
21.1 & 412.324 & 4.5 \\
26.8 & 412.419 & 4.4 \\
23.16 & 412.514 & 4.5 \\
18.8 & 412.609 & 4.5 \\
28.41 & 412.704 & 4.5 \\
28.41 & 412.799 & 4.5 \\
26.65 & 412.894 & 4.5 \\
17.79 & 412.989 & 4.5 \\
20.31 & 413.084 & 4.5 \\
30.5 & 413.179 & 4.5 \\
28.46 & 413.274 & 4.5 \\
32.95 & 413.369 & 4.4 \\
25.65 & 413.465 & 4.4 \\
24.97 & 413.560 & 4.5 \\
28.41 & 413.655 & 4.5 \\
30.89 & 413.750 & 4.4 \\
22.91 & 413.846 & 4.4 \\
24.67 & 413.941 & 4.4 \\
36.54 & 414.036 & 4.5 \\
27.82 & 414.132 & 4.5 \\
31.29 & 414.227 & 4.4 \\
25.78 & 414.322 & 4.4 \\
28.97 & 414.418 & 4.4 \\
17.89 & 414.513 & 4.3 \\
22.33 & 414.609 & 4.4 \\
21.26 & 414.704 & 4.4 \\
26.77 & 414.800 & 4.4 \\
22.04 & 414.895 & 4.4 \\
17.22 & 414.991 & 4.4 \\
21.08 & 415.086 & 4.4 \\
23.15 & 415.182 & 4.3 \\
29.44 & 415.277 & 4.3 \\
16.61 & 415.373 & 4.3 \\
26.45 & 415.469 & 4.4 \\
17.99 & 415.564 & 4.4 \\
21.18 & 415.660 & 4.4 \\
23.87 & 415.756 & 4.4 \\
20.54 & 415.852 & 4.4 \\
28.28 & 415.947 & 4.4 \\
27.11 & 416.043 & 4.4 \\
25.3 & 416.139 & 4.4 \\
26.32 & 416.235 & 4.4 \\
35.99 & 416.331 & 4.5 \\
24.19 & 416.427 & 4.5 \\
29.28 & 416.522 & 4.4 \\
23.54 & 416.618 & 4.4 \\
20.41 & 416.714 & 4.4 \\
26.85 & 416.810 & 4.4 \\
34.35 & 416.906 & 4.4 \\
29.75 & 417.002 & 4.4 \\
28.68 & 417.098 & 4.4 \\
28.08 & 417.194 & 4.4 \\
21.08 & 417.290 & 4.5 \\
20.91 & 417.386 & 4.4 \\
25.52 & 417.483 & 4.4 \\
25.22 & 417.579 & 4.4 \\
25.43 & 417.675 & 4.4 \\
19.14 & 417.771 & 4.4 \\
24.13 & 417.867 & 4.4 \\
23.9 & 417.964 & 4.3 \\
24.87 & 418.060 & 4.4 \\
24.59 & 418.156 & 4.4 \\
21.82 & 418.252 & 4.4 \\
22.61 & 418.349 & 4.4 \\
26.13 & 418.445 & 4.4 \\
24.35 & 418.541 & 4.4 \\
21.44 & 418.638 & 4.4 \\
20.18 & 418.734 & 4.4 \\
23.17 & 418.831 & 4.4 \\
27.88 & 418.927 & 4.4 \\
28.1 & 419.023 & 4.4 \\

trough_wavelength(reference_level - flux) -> 415.277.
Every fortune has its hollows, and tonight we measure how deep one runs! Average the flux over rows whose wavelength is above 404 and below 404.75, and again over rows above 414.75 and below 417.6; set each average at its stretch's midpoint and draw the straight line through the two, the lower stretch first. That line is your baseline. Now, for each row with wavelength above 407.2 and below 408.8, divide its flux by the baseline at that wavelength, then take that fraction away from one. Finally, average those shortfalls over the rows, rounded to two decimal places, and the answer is -0.17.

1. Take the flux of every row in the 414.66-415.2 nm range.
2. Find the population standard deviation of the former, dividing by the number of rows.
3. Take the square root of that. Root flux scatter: 1.7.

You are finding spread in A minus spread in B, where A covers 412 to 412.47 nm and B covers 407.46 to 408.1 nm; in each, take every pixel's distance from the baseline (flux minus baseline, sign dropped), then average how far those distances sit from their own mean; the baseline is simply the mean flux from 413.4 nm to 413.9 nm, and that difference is 0.2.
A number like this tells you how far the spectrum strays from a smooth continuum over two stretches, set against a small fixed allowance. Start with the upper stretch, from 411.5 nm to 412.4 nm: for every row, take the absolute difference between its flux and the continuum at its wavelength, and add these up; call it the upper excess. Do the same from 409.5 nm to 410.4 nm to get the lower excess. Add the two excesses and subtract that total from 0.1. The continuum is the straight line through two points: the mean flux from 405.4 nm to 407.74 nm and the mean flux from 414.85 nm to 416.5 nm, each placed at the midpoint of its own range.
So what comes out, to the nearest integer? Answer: -105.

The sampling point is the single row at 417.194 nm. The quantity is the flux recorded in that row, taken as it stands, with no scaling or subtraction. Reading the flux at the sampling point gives 28.08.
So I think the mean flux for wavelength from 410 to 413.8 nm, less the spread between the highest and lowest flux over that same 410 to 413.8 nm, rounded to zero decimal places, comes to 7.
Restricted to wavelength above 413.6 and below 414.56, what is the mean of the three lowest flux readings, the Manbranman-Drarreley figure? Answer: 22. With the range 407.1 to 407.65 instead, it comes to 25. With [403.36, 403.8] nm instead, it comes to 26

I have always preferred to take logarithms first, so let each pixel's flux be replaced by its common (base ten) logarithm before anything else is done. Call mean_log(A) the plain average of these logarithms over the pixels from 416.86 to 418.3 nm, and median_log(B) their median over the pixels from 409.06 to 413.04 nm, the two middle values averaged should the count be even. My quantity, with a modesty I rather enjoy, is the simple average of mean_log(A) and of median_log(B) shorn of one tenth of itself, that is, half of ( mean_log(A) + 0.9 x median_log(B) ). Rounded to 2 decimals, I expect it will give 1.32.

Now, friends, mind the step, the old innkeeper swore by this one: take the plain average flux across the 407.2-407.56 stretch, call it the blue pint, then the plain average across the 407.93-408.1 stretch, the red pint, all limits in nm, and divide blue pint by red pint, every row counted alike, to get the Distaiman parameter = 0.90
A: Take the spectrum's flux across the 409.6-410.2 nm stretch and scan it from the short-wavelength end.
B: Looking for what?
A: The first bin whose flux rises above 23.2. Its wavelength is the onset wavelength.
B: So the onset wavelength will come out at 410.146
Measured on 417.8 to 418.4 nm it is 417.867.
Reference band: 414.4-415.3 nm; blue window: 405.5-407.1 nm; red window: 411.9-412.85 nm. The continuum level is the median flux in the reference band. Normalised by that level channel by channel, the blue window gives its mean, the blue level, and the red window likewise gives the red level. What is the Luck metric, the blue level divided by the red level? 1.07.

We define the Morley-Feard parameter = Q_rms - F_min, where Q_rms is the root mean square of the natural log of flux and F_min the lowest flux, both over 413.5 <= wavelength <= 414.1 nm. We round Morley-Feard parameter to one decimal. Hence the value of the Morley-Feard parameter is -19.6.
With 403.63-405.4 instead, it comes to -14.2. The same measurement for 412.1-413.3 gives -14.6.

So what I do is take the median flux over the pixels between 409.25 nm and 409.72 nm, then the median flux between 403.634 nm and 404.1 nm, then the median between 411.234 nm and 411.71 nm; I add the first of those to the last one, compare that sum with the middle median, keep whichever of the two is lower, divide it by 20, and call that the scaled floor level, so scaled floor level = 1.30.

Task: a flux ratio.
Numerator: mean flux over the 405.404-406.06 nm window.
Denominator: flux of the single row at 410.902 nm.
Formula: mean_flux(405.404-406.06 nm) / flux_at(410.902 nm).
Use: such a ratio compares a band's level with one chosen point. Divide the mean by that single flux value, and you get 1.06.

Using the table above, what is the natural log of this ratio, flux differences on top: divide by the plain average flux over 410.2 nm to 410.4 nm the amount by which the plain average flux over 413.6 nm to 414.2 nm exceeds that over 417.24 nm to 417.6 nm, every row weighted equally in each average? -1.6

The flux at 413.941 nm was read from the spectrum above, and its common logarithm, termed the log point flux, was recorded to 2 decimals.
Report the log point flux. 1.39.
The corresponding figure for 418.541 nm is 1.39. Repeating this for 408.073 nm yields 1.49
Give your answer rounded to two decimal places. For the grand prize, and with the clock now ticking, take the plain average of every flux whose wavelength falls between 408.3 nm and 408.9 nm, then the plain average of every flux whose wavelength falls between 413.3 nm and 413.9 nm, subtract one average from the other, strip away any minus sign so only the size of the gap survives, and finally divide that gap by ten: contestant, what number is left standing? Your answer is 0.08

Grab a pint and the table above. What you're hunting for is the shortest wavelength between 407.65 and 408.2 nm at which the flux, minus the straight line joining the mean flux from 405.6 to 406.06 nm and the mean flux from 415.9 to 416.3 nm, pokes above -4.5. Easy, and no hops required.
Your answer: 407.980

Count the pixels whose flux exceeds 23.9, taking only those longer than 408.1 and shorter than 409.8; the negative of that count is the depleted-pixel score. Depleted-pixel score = -11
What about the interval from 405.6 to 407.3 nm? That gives -14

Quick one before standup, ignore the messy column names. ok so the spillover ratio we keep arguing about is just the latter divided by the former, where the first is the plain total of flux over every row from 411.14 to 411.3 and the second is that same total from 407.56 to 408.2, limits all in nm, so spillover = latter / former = 4.1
